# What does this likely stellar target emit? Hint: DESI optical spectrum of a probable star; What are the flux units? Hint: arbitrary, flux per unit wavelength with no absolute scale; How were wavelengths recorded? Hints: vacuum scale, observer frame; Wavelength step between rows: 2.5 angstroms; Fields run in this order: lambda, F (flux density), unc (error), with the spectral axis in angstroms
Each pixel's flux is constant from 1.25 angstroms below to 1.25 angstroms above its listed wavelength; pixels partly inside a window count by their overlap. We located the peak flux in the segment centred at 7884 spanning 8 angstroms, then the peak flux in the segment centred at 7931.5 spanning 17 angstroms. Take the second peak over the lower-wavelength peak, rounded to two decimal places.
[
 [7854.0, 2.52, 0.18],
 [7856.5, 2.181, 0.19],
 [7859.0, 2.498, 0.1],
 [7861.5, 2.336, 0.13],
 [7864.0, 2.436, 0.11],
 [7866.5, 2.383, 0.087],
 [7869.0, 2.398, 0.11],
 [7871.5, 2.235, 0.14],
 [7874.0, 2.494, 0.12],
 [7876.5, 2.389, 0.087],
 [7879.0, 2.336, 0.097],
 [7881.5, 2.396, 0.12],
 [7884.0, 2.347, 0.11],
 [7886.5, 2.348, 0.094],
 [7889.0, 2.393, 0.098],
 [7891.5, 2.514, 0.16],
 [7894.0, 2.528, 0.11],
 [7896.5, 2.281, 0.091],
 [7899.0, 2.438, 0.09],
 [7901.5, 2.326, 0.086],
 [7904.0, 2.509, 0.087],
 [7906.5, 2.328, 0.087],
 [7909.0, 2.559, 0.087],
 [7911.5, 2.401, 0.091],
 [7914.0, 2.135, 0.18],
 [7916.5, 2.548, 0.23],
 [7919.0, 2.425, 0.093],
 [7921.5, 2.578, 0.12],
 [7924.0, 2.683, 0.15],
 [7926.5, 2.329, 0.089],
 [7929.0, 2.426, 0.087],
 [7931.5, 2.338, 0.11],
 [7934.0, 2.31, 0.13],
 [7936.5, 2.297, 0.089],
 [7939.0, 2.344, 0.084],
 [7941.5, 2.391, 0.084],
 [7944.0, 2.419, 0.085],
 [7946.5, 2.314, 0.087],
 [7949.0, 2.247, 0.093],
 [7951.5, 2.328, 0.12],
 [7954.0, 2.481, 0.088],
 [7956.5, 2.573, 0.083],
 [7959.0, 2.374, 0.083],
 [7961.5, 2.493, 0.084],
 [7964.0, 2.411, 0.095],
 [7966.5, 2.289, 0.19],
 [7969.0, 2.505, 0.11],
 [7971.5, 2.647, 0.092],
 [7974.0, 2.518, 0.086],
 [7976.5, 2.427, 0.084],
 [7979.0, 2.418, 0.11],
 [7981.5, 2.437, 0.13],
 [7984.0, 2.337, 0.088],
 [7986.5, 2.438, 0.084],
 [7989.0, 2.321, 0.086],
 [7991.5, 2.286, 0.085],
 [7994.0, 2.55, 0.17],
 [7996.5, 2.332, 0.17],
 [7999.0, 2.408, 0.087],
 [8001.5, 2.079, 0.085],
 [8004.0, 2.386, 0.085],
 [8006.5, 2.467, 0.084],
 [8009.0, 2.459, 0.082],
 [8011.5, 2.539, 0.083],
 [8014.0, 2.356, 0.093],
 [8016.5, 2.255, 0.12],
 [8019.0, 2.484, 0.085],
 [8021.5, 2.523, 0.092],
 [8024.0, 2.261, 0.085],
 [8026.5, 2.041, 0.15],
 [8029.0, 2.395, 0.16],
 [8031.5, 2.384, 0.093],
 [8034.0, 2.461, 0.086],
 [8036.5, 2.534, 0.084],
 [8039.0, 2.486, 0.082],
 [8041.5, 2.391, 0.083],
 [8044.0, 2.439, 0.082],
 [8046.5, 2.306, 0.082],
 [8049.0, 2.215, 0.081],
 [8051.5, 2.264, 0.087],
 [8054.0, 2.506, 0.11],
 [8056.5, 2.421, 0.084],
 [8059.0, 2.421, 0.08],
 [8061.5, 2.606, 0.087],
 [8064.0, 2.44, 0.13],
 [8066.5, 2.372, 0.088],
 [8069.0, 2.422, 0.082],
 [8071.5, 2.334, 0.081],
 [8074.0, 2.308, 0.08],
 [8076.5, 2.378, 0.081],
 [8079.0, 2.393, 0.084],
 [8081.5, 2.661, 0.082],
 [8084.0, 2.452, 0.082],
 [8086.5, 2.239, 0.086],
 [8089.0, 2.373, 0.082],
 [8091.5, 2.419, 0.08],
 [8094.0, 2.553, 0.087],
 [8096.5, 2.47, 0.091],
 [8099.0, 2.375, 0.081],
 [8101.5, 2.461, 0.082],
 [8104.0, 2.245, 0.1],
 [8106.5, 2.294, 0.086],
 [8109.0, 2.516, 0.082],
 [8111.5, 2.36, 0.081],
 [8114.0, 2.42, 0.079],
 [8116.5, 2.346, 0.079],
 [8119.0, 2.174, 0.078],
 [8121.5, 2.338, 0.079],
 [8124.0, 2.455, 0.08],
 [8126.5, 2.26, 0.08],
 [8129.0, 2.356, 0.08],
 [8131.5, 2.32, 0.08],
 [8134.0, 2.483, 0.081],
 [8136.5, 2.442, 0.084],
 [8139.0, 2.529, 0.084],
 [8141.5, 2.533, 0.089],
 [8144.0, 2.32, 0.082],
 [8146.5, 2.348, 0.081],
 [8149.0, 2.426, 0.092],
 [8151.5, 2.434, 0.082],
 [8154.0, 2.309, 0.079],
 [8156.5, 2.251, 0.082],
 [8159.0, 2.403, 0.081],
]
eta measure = 1.12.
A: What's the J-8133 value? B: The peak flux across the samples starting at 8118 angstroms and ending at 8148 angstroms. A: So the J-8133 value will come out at 2.533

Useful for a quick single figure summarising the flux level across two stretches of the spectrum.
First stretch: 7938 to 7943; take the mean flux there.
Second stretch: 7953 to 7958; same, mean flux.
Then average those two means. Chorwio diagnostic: 2.45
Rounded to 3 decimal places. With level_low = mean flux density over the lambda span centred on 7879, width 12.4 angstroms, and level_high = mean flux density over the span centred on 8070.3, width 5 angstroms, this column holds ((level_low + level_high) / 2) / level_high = 1.003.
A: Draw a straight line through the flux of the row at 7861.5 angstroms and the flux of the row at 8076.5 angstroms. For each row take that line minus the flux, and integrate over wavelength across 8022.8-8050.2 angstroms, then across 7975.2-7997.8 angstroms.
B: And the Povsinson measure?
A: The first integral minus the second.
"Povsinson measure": 1.2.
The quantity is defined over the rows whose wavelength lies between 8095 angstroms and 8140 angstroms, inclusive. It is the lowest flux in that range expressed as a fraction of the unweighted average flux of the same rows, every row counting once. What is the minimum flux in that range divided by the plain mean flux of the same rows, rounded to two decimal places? 0.91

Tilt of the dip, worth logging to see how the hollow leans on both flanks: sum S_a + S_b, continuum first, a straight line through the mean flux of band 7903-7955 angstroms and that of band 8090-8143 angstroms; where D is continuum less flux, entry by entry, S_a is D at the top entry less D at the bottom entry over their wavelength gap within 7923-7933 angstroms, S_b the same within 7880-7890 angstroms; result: 0.046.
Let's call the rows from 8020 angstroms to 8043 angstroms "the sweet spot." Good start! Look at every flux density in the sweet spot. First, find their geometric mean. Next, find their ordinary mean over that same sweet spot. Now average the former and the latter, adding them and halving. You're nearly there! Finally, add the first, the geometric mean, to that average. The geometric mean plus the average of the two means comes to 4.77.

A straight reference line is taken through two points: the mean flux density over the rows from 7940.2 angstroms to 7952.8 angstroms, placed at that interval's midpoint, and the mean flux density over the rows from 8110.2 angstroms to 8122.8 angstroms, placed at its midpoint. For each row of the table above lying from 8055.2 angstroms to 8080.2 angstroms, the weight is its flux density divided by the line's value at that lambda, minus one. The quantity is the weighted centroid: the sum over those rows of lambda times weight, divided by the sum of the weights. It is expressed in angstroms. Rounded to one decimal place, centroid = 8064.1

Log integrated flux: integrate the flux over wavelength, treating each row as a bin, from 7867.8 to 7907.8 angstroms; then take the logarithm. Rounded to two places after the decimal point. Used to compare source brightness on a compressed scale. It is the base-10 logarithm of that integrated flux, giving 1.98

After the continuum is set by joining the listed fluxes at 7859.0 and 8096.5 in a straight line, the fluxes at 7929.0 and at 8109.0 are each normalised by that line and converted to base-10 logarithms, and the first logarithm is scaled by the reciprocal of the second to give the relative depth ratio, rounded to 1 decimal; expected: -1.4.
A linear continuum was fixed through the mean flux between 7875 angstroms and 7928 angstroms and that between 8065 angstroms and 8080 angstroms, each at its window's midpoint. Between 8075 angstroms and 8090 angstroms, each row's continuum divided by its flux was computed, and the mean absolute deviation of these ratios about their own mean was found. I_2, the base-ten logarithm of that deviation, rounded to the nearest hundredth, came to -1.44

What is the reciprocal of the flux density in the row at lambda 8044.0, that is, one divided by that 0.410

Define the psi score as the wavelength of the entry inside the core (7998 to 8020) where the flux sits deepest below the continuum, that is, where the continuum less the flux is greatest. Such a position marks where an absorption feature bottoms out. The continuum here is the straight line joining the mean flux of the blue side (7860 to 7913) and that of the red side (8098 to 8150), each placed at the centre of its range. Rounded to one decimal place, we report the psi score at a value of 8001.5 angstroms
